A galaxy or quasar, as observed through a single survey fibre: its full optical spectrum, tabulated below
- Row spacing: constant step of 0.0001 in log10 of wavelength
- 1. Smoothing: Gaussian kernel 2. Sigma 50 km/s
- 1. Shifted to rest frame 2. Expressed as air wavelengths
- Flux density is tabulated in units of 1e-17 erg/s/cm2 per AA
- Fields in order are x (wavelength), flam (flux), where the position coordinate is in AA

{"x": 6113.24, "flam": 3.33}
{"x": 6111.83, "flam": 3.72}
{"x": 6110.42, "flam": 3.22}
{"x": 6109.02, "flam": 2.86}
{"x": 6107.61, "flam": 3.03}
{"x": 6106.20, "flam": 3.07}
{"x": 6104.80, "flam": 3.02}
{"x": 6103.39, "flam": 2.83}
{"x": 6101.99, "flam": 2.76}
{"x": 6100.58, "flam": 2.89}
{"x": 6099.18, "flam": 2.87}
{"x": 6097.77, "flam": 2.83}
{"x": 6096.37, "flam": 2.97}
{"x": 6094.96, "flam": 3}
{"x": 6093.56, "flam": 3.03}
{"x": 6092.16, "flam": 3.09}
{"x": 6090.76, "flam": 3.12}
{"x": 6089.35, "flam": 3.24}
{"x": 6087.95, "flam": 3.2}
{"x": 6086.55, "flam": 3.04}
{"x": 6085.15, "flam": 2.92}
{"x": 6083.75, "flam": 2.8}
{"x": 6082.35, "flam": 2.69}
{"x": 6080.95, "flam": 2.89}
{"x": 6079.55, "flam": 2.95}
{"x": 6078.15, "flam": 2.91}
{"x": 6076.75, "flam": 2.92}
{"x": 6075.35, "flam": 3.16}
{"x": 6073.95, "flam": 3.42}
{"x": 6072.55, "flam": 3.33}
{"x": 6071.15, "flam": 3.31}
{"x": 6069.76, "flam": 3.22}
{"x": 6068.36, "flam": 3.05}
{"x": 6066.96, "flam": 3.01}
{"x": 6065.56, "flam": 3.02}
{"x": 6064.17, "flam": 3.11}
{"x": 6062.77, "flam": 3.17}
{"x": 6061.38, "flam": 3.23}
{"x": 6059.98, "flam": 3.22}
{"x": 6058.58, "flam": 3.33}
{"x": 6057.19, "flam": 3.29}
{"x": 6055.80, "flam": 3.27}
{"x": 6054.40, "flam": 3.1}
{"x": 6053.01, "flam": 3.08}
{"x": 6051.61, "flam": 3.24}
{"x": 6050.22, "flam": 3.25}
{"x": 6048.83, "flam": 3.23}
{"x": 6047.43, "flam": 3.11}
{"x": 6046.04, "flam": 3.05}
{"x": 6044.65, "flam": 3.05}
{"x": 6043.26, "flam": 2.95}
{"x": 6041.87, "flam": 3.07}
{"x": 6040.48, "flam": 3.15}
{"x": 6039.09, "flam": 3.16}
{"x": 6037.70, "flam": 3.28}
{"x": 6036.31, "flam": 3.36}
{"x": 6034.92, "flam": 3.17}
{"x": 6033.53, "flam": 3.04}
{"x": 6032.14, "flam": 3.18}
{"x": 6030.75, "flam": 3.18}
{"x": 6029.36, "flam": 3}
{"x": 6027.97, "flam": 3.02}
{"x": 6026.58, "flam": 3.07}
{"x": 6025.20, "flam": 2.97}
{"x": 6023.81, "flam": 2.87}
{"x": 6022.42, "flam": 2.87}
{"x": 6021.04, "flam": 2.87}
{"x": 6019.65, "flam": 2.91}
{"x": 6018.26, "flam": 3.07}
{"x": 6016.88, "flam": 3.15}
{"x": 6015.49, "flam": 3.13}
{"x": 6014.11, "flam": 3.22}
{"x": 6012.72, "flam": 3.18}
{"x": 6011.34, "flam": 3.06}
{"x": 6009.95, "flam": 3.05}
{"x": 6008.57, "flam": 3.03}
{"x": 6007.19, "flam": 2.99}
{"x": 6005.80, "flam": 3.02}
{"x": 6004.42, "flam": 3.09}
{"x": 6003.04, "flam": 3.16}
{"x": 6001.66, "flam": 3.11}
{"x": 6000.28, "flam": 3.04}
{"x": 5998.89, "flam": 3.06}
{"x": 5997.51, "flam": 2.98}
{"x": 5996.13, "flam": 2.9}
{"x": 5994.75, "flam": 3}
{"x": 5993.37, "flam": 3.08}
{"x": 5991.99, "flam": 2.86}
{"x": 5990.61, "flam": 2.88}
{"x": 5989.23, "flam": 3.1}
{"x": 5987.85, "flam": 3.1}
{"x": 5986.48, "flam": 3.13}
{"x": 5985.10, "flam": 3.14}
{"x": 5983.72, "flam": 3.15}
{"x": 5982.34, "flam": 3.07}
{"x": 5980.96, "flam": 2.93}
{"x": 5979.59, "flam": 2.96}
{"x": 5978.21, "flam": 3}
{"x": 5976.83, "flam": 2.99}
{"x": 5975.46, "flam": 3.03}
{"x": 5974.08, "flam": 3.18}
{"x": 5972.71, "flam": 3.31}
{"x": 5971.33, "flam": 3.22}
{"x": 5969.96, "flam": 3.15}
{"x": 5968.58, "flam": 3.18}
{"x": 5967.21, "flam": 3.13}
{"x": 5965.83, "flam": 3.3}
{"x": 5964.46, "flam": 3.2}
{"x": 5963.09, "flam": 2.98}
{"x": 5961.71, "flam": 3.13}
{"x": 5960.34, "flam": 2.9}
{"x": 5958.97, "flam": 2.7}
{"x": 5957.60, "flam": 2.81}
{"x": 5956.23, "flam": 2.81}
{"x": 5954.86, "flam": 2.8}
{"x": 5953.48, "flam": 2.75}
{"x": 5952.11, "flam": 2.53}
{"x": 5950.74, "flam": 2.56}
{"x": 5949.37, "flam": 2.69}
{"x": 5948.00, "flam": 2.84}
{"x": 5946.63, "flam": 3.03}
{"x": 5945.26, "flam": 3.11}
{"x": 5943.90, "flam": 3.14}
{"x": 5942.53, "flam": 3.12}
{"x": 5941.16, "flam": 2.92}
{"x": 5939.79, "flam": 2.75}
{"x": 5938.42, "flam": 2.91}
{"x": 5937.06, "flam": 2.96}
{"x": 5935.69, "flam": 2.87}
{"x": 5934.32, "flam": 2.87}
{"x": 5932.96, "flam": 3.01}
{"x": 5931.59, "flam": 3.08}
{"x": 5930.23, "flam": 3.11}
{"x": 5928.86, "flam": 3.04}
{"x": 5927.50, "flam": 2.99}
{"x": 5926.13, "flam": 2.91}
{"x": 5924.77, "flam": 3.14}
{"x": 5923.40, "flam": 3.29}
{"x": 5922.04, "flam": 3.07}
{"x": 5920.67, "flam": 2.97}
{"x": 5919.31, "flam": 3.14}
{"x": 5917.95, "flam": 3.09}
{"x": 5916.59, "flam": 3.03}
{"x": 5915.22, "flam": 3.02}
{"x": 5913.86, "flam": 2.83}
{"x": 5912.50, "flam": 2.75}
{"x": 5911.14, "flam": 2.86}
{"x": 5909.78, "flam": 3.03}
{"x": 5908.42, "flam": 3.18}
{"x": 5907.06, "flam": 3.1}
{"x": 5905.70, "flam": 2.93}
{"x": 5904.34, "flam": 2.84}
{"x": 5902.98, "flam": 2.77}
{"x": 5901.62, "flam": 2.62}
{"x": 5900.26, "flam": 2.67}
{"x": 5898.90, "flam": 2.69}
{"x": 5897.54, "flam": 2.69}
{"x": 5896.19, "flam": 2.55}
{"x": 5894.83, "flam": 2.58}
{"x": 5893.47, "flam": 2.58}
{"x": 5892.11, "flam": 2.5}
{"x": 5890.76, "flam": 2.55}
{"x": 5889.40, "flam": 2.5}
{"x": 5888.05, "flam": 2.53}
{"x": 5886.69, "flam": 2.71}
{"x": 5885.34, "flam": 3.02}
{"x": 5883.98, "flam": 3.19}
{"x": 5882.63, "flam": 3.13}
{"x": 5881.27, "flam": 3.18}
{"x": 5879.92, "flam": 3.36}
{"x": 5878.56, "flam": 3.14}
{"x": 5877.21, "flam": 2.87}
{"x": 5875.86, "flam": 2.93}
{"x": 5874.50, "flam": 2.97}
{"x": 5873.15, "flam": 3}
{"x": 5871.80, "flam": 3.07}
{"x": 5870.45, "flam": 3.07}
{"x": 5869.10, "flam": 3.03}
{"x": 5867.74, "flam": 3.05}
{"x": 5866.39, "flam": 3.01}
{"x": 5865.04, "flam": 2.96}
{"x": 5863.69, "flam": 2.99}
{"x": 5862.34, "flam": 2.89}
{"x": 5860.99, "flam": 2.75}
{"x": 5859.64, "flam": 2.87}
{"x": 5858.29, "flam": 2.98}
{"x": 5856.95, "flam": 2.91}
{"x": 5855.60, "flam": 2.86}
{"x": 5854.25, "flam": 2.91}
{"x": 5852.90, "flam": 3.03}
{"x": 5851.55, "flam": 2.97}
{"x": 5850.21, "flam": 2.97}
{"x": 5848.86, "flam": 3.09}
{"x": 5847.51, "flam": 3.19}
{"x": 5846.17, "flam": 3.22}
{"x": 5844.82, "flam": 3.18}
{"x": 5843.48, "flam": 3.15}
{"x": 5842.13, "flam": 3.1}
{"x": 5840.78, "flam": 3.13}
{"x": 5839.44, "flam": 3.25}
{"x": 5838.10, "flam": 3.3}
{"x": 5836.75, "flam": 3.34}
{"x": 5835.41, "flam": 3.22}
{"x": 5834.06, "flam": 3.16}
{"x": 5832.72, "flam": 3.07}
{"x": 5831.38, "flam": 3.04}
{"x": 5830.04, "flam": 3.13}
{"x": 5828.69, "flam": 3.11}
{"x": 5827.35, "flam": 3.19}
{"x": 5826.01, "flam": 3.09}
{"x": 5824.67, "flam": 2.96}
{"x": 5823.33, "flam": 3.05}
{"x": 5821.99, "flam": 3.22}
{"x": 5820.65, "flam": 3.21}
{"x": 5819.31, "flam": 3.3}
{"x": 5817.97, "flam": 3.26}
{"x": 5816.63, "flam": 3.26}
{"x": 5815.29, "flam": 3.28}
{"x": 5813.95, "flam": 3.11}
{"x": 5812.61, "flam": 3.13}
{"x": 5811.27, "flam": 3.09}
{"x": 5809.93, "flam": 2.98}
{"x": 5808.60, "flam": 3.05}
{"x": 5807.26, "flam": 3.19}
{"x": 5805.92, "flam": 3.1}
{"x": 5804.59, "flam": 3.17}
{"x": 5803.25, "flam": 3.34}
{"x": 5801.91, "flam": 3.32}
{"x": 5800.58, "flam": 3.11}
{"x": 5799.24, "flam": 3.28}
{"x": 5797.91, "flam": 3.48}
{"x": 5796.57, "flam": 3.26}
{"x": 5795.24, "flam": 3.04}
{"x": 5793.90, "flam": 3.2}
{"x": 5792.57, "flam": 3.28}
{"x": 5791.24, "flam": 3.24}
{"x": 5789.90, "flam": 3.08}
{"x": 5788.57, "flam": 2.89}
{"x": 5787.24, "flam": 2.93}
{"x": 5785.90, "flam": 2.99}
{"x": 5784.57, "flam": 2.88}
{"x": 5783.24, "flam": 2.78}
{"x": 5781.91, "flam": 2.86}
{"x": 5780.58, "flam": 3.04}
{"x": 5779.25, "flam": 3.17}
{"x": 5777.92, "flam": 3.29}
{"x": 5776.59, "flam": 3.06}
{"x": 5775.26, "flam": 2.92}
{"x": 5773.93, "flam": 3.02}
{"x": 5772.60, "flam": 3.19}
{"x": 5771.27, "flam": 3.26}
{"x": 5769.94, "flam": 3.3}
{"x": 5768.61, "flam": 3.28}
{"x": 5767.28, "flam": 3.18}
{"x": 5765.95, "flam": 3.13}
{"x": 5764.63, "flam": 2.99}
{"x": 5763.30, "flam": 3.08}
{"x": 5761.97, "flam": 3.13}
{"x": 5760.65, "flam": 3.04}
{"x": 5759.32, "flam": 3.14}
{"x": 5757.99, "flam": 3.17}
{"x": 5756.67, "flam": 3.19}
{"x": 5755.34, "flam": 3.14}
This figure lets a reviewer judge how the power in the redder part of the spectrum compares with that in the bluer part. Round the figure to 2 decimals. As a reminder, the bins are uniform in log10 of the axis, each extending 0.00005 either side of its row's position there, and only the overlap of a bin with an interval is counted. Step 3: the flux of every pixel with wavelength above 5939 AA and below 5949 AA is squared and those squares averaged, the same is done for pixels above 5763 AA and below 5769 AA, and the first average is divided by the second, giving 0.91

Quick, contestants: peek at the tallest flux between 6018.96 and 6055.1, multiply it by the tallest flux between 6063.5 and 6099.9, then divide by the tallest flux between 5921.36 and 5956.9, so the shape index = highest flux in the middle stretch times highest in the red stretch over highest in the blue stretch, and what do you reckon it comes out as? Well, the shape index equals 3.49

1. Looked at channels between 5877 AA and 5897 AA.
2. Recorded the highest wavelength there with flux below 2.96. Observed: 5896.19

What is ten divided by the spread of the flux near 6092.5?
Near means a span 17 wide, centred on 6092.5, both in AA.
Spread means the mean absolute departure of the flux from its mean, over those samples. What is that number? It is 97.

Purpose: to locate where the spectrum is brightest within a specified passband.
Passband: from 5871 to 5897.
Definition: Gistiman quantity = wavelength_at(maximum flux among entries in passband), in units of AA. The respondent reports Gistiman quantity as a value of 5879.92 AA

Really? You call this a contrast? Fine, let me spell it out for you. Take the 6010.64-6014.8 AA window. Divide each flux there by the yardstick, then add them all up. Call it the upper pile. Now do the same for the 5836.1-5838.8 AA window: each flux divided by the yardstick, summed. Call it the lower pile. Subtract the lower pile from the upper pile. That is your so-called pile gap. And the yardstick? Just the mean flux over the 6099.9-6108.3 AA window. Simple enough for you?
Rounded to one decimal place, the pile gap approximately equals 1.0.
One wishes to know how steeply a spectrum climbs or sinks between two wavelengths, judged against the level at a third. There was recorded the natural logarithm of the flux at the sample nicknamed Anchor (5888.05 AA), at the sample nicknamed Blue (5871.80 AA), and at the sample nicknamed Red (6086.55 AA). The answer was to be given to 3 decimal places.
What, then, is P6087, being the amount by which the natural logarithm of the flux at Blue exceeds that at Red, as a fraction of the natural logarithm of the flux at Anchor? 0.011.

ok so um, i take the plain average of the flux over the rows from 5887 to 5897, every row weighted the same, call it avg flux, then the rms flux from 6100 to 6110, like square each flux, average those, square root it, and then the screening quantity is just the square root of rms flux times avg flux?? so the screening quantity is 2.73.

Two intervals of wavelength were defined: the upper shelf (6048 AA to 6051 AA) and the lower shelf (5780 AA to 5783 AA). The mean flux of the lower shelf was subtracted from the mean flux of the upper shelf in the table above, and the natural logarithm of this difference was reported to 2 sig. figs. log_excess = -1.2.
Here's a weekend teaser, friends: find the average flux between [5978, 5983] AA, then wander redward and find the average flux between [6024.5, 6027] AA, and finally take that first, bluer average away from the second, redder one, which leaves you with 0.03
